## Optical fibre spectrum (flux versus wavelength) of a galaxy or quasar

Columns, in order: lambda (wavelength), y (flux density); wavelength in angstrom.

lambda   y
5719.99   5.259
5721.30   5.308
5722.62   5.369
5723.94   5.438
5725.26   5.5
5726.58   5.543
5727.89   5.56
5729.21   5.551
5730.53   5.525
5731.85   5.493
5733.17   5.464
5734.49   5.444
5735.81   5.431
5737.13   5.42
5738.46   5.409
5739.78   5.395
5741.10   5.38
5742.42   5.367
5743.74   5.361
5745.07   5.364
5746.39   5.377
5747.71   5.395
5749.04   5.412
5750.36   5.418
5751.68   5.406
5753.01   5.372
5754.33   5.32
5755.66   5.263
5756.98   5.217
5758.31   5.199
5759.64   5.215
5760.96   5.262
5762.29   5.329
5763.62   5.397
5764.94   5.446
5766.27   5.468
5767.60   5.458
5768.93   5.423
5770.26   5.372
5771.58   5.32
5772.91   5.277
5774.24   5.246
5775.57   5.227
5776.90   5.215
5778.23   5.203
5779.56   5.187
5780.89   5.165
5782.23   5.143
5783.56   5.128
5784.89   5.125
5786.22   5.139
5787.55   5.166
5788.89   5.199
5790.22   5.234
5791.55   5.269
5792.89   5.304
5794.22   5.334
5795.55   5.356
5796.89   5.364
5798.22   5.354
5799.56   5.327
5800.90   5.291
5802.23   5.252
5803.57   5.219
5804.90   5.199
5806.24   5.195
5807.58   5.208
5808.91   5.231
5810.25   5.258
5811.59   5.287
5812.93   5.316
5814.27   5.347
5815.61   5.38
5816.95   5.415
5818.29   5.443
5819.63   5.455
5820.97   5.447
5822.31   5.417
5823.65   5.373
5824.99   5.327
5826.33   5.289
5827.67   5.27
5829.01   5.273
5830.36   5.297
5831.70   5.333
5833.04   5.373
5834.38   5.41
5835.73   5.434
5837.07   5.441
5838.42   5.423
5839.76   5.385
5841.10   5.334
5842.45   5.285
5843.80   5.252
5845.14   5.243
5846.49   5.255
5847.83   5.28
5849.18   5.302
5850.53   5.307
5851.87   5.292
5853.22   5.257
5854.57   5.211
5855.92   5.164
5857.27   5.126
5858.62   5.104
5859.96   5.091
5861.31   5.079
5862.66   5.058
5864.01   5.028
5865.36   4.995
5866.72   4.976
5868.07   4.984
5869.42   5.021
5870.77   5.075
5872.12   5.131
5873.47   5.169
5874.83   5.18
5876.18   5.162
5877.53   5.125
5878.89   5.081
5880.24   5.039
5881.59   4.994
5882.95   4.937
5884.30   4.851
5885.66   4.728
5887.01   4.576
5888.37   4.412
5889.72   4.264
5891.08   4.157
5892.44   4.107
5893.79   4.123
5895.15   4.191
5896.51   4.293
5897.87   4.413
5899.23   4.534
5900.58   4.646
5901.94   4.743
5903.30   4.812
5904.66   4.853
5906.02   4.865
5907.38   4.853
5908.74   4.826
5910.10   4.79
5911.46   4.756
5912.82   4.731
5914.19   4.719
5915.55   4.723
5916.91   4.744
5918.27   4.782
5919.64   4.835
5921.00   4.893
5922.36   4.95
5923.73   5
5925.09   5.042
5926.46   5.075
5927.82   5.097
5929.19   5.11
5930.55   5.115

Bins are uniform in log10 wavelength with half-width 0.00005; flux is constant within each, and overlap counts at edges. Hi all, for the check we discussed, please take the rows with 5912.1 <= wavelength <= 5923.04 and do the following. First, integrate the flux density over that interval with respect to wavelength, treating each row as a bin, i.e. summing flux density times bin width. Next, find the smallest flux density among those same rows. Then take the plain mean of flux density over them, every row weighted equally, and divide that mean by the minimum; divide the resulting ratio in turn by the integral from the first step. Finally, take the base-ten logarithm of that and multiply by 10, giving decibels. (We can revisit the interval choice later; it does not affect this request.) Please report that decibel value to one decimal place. -17.1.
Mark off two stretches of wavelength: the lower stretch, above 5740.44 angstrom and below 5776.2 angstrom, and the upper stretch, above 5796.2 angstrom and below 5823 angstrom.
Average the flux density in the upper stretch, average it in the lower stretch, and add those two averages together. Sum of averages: 10.66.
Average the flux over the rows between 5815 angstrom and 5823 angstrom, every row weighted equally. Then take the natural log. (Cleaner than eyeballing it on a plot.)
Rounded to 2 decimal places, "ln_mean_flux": 1.69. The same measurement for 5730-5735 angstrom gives 1.70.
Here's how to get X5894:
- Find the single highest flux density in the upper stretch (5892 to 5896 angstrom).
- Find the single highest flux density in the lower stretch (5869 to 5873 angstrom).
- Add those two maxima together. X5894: 9.3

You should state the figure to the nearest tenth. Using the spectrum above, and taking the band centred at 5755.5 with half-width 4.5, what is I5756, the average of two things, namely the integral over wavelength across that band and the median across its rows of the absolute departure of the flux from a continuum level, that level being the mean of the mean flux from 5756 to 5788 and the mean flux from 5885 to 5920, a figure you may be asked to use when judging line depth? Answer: 1.8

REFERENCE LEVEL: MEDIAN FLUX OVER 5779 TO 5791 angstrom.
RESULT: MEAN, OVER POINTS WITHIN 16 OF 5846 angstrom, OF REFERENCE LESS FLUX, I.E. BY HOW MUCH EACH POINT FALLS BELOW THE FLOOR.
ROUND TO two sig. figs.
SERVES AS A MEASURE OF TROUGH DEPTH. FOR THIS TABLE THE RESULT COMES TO -0.11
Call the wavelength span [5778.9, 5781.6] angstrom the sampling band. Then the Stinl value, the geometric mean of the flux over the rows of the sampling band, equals 5.18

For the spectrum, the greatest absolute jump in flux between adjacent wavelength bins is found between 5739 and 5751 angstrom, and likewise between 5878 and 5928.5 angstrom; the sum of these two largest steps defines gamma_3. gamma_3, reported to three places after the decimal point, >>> 0.182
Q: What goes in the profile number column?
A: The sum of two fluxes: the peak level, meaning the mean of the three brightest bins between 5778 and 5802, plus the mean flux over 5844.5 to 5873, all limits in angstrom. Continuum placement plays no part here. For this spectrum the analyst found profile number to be 10.5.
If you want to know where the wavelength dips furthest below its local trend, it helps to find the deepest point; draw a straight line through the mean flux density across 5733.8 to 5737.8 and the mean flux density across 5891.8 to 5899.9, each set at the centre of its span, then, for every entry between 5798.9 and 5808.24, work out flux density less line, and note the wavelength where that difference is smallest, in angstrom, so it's 5804.90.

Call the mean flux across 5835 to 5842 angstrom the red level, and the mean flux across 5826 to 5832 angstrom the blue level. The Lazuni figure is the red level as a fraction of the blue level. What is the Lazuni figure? 1.02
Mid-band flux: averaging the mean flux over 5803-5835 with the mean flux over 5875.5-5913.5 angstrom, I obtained 5.00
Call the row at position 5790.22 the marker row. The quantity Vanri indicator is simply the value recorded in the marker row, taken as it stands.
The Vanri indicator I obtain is 5.234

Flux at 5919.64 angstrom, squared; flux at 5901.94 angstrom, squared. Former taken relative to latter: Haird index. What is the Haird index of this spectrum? 1.04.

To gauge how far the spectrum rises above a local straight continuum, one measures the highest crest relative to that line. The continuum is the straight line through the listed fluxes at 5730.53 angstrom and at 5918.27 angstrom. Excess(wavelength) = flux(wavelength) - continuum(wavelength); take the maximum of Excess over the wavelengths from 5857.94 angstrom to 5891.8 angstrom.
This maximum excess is 0.23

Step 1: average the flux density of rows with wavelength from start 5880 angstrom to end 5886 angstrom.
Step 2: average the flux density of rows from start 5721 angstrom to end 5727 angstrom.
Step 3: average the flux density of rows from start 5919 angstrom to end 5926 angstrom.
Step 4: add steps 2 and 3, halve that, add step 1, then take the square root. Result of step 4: 3.18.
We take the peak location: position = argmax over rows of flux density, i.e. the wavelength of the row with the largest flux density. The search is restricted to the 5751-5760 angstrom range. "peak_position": 5751.68 angstrom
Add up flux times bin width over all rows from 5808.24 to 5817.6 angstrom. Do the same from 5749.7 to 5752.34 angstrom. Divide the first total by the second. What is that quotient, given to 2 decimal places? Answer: 3.48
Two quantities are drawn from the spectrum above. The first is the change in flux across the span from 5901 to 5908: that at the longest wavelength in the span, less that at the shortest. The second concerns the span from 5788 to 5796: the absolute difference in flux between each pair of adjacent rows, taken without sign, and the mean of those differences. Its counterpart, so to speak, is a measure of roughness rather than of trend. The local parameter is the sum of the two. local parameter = 0.14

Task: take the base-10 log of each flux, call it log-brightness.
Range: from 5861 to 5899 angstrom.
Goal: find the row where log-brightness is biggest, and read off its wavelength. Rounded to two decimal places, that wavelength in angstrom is 5874.83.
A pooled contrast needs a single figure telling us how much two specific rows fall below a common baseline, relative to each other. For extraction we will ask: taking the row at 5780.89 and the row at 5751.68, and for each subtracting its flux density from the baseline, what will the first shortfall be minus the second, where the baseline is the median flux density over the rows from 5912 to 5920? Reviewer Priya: 0.2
